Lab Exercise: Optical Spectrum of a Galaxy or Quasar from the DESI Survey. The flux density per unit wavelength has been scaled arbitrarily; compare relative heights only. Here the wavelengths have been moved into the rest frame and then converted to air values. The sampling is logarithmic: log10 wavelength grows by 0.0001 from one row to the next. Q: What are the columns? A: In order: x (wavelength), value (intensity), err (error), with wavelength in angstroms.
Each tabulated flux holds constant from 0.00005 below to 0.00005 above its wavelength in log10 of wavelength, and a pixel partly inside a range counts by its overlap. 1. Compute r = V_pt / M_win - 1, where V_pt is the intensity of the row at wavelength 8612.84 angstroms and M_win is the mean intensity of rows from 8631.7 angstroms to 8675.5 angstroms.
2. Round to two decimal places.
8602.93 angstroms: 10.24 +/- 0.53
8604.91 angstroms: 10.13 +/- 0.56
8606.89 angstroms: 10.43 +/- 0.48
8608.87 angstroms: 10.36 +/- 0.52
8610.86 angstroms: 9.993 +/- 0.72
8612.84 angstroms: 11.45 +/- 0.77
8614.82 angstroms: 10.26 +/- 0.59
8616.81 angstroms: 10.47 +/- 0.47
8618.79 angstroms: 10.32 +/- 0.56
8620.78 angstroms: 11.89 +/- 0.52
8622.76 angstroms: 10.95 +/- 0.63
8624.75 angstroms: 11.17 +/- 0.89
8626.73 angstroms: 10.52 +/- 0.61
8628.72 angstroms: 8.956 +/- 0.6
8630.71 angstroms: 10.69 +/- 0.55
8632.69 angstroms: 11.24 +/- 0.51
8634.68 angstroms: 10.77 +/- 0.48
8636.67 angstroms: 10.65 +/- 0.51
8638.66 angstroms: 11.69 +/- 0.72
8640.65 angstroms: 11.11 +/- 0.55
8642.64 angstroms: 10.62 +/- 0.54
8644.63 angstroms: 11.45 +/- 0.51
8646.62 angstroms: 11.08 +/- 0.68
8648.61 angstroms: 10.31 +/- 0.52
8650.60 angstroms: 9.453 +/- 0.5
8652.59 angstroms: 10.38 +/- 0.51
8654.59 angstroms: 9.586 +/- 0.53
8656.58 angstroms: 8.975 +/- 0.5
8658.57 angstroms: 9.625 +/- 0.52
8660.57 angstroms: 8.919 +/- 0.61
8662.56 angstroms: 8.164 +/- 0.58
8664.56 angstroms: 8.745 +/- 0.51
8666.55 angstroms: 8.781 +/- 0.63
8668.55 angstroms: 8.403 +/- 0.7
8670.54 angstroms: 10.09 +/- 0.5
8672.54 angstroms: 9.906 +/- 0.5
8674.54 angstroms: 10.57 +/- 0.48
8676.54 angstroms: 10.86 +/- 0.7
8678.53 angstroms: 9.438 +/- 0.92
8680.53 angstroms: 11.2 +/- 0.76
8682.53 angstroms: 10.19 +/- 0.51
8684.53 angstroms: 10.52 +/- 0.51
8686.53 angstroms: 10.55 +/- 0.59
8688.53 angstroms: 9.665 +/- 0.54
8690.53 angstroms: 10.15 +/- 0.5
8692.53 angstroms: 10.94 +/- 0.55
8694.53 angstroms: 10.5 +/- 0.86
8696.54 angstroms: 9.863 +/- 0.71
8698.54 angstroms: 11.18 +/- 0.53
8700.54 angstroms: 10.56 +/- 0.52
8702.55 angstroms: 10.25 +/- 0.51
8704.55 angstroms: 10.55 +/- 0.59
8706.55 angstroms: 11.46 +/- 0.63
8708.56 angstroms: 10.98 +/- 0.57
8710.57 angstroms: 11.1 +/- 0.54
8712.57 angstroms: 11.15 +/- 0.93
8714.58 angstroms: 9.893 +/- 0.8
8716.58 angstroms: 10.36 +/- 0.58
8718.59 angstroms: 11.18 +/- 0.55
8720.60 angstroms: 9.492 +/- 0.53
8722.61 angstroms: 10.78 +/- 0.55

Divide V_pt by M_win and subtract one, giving 0.14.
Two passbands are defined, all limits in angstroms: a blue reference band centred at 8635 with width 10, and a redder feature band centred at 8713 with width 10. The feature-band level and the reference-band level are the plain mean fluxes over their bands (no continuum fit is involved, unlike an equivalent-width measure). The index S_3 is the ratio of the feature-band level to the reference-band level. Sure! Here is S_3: 0.97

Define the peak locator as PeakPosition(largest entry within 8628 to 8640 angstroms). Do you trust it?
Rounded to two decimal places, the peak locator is 8638.66 angstroms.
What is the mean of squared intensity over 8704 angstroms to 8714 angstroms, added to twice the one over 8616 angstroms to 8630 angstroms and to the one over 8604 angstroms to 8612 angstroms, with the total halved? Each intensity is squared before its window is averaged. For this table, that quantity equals 227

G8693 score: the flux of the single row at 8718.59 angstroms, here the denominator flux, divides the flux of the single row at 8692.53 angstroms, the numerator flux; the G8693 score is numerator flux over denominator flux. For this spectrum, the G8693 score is 0.98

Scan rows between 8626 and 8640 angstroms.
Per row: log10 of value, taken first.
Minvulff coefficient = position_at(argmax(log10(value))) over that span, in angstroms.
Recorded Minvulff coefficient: 8638.66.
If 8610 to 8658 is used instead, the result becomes 8620.78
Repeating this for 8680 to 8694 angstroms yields 8680.53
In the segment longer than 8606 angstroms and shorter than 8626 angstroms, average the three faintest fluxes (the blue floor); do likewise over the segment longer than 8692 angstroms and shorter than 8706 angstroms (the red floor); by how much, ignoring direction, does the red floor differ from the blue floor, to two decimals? 0.01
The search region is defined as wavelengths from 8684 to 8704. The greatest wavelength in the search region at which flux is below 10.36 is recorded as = 8702.55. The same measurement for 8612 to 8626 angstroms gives 8618.79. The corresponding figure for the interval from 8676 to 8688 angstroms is 8682.53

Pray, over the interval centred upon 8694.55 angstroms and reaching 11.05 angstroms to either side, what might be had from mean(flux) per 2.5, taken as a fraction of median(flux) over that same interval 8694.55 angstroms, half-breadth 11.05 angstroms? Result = 0.397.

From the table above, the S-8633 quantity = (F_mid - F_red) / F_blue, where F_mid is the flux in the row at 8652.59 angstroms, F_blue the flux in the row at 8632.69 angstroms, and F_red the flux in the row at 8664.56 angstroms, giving 0.15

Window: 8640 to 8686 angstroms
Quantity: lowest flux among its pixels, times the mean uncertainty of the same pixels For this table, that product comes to 4.71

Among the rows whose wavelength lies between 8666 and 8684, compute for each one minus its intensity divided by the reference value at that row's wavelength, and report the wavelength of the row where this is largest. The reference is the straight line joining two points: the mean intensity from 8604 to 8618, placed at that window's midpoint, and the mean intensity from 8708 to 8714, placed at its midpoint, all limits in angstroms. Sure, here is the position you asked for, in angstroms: 8668.55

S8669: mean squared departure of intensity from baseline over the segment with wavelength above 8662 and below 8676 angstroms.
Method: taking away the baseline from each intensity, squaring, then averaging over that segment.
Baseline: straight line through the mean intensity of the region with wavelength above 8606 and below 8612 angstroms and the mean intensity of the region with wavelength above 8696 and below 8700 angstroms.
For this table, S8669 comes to 2.2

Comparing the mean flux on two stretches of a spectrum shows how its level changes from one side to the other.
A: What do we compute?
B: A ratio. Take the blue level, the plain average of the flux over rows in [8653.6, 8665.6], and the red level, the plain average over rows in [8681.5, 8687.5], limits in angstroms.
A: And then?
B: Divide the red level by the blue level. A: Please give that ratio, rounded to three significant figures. 1.16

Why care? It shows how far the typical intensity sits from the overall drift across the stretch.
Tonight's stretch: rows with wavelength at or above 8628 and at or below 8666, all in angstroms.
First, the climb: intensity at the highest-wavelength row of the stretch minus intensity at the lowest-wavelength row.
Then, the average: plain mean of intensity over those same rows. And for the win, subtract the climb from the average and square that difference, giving 107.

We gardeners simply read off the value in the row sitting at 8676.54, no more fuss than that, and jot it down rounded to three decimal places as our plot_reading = 10.860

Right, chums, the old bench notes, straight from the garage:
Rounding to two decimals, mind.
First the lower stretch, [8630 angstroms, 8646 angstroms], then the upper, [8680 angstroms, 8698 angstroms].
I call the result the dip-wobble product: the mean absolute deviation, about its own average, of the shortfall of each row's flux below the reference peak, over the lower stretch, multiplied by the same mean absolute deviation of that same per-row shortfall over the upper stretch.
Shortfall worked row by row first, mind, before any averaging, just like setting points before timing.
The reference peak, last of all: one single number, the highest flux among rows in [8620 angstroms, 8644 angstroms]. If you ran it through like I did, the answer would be 0.13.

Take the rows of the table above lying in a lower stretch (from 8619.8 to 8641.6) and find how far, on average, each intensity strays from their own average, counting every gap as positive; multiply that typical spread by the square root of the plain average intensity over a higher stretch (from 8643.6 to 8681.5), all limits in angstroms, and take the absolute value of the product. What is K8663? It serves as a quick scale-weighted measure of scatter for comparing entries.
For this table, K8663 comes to 1.6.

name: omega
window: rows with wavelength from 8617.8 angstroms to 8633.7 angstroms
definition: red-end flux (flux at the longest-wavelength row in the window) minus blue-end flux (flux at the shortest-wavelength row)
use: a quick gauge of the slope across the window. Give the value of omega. 0.92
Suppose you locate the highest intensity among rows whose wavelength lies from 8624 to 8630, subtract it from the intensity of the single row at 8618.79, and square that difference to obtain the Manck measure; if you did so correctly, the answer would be 1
